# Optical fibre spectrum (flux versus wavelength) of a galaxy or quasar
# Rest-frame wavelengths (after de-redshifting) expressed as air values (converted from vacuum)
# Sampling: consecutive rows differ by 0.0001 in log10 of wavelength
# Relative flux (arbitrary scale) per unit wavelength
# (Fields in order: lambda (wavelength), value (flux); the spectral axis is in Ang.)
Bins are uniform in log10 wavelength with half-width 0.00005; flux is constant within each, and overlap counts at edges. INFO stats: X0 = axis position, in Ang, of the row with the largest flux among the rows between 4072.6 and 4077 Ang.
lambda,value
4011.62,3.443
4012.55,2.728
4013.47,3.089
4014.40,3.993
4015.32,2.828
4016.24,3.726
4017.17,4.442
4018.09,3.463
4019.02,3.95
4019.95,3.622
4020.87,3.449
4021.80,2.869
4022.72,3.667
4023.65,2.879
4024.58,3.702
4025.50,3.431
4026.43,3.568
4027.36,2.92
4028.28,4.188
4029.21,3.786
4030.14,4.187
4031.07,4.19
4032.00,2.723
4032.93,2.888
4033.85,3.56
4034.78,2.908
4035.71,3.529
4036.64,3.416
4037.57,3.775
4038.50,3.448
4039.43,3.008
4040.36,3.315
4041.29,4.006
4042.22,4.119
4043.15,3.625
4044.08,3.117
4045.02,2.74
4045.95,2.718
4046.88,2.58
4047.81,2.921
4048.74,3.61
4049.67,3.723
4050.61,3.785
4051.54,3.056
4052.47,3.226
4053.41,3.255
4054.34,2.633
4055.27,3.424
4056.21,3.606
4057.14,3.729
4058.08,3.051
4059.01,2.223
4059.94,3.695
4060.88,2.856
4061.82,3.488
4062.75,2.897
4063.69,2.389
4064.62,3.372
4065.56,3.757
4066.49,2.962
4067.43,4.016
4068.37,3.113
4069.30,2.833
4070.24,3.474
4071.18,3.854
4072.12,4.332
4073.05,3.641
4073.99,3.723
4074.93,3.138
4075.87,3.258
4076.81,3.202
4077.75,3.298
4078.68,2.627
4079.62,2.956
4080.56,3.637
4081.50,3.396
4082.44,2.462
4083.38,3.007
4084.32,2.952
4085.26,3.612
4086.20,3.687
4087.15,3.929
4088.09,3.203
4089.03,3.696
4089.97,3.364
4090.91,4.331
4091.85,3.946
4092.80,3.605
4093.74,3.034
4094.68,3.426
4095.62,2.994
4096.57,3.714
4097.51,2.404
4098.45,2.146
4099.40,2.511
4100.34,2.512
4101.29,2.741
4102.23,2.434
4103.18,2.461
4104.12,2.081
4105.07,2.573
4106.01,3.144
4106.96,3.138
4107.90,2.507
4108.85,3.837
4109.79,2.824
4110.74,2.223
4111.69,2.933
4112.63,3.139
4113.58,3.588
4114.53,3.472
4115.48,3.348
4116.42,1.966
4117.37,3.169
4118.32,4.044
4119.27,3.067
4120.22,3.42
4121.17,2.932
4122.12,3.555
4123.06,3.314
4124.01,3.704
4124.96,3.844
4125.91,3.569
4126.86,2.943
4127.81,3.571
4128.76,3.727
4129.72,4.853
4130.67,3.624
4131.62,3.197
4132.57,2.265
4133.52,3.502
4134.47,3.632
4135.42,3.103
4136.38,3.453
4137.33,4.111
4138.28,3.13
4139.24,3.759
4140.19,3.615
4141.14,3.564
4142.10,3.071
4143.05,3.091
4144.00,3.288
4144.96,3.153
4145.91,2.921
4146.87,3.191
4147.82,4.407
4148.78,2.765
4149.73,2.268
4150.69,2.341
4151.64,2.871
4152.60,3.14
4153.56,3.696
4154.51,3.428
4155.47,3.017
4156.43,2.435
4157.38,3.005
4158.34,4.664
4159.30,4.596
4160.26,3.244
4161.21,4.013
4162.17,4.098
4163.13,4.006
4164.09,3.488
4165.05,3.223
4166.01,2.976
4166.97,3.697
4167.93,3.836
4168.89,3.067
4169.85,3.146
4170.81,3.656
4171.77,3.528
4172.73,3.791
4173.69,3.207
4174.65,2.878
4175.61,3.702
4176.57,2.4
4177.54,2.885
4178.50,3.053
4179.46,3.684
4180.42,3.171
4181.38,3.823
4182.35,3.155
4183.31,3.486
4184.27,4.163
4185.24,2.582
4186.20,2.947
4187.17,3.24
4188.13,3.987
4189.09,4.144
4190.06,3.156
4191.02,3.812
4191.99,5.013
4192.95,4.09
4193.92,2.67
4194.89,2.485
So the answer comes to 4073.99 Ang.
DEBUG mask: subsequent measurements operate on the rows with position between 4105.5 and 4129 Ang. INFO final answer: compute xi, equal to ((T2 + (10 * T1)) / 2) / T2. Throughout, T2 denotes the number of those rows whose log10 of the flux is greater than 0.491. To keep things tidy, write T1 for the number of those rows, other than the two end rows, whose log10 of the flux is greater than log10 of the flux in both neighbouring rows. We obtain 2.3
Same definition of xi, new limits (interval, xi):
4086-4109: 3.6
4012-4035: 3.3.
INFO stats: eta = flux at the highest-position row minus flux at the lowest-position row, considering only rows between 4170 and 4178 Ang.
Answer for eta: -0.8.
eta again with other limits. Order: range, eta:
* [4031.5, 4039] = 0.7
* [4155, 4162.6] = 1.1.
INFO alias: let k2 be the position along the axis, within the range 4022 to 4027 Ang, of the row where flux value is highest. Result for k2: 4024.58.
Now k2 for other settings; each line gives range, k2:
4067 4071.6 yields 4067.43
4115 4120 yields 4118.32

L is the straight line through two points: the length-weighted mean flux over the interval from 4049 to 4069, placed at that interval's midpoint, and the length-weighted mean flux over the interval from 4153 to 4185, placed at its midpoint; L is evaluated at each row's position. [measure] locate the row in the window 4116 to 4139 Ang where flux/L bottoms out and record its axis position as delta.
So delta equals 4116.42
